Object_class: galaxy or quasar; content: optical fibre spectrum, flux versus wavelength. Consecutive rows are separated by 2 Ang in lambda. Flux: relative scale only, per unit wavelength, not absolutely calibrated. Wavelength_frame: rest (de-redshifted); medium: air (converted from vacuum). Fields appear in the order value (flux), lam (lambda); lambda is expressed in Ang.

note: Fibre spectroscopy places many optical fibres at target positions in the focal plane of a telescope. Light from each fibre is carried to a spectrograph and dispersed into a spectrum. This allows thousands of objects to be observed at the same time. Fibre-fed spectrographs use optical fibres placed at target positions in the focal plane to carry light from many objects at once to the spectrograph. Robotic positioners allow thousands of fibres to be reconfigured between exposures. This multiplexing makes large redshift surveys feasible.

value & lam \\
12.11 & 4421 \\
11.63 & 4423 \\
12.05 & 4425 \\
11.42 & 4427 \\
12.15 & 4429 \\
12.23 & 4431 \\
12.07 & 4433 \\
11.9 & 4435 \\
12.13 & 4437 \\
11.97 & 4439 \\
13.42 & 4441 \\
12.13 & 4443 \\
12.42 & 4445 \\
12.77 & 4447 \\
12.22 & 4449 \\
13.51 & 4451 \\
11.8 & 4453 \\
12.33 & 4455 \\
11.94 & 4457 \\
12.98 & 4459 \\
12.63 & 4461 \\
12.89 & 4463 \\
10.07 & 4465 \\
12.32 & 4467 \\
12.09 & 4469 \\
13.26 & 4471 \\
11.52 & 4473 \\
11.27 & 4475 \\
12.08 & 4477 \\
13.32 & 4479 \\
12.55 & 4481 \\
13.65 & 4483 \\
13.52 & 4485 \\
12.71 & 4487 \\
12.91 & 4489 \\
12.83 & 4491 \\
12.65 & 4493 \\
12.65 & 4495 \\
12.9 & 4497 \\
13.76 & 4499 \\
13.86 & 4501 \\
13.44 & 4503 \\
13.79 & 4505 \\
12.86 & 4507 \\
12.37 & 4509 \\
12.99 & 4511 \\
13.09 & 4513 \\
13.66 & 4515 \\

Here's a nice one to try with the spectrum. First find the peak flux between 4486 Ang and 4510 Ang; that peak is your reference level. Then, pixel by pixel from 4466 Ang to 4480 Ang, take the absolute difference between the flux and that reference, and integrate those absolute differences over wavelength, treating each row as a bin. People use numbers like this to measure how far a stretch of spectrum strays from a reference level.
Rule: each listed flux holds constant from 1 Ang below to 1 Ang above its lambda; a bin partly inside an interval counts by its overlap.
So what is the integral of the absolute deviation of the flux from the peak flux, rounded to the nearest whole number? 22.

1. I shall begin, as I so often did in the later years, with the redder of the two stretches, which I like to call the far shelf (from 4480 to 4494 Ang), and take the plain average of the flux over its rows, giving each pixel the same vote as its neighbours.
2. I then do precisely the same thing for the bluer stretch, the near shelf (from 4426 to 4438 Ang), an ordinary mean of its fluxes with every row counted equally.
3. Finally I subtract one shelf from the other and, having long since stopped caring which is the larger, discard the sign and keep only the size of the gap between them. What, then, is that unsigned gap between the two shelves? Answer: 1.0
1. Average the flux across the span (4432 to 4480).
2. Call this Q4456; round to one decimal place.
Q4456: 12.3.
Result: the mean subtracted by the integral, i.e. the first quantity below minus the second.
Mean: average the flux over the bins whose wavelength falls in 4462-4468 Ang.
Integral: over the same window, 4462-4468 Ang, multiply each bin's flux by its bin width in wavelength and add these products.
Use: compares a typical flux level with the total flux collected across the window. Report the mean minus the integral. -59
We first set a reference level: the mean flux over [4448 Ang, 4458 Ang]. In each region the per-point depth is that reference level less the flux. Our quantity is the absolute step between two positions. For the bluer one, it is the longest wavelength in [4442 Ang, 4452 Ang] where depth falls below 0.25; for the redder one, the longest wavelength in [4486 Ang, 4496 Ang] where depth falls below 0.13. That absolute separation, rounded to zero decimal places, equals 44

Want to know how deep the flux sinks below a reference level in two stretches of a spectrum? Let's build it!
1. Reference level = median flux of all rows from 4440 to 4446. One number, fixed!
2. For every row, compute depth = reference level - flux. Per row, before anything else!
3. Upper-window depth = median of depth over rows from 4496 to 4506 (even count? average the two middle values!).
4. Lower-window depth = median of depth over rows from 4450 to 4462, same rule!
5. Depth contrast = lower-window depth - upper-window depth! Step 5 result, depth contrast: 1.3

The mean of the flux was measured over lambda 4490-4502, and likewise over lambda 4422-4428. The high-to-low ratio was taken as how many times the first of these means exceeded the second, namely 1.12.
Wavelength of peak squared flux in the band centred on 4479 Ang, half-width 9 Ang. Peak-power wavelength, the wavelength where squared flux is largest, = 4483 Ang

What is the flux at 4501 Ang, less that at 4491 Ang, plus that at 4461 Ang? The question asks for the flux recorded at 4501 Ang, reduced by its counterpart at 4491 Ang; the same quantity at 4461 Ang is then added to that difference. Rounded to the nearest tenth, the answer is 13.7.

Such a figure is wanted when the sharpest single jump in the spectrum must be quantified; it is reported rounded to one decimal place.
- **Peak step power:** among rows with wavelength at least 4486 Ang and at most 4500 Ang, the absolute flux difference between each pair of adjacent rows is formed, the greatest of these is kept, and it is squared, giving 0.7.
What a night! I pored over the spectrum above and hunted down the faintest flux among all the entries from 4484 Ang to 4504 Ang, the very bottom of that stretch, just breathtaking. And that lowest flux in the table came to 12.65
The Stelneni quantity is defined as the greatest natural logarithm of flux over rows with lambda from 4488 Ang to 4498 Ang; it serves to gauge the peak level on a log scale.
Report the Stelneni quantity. 2.56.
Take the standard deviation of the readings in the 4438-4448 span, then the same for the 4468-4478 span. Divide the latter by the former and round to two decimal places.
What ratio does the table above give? 1.33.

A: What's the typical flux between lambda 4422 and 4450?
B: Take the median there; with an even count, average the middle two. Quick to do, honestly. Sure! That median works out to 12.1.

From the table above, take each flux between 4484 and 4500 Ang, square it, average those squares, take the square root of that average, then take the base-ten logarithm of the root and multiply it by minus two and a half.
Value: -2.78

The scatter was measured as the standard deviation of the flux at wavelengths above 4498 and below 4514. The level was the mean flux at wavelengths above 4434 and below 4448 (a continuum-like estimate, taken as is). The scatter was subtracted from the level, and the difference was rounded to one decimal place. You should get 11.9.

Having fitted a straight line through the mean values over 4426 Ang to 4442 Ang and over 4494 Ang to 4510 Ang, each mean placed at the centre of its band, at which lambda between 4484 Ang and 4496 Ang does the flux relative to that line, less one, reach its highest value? 4485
